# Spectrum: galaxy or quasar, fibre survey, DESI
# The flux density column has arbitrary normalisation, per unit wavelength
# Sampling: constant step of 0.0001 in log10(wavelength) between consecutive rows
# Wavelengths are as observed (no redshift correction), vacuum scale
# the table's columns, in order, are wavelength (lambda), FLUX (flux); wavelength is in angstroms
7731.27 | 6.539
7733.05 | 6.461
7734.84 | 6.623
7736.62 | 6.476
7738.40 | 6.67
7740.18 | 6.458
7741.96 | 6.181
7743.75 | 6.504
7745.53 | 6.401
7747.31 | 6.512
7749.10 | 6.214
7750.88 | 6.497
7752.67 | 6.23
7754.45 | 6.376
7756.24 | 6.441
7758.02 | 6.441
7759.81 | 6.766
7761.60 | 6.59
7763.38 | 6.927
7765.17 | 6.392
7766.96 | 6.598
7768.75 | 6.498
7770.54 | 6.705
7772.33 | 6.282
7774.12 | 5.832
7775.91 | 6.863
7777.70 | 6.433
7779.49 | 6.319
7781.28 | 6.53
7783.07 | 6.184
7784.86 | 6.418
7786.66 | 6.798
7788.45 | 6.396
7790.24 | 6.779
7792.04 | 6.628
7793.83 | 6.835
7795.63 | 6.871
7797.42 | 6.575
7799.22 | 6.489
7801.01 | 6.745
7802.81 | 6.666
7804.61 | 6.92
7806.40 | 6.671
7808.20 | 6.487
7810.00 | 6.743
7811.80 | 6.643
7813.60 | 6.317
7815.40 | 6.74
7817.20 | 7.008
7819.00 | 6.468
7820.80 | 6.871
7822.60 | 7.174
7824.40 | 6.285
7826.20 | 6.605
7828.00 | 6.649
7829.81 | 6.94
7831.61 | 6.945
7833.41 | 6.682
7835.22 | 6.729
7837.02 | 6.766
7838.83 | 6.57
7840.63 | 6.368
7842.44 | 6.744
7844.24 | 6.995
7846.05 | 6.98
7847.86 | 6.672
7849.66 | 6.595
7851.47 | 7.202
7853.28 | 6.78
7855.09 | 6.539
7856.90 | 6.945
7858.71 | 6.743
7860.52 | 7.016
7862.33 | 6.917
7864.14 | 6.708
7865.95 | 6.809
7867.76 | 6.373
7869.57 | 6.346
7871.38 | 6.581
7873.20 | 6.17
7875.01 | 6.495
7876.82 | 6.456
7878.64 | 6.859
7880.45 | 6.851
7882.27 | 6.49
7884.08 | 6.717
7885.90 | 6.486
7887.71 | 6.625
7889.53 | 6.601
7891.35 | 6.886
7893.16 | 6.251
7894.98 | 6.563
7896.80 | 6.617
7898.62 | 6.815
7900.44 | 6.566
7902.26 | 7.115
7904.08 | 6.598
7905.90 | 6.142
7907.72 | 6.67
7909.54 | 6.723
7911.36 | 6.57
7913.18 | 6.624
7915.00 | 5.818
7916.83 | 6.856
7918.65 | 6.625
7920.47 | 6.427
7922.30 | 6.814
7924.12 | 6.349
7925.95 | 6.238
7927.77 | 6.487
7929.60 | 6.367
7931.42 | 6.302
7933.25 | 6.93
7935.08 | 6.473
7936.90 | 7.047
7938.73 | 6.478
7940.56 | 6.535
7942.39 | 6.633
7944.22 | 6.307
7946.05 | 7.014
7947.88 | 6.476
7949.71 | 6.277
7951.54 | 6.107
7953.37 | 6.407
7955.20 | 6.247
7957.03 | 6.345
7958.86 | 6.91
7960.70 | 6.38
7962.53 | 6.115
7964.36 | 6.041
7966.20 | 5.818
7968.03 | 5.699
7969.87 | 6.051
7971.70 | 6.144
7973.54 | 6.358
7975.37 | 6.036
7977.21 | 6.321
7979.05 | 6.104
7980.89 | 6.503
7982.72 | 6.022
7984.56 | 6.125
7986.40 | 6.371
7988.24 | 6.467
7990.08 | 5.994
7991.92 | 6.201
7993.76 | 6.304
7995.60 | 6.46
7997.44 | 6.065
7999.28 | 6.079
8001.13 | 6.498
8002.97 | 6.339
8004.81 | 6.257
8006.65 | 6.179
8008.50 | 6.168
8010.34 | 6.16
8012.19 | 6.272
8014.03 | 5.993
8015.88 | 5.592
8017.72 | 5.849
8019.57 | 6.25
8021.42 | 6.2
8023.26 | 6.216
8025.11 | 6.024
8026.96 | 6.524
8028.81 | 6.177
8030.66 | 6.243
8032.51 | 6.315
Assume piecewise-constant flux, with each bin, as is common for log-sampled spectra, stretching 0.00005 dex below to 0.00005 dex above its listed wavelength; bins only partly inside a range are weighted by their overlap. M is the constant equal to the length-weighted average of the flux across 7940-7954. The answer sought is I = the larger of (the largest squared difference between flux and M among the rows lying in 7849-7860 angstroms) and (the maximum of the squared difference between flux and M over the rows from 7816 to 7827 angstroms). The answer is 0.54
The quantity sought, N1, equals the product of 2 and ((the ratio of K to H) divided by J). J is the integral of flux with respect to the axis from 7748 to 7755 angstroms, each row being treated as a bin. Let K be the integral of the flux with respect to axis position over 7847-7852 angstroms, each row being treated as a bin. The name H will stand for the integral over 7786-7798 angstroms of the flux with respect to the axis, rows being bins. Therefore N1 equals 0.02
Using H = 80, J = 44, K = 34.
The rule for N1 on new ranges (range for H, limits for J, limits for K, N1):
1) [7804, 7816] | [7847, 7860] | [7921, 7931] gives 0.02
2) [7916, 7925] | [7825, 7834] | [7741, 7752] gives 0.04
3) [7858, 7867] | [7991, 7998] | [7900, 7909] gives 0.04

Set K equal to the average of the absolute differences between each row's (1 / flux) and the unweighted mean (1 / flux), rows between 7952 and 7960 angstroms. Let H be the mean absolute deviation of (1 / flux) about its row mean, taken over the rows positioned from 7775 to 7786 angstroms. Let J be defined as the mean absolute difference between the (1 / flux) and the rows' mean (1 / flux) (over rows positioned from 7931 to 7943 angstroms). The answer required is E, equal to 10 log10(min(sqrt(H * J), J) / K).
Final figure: -0.8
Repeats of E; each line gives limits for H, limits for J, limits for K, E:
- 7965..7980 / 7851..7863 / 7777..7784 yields 0.9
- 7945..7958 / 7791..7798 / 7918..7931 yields -0.9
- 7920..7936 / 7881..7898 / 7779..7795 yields -2.1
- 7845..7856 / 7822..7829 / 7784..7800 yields 1.2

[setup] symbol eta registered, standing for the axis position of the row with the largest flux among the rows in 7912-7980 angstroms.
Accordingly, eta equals 7936.90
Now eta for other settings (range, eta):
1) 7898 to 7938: 7902.26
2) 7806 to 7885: 7851.47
